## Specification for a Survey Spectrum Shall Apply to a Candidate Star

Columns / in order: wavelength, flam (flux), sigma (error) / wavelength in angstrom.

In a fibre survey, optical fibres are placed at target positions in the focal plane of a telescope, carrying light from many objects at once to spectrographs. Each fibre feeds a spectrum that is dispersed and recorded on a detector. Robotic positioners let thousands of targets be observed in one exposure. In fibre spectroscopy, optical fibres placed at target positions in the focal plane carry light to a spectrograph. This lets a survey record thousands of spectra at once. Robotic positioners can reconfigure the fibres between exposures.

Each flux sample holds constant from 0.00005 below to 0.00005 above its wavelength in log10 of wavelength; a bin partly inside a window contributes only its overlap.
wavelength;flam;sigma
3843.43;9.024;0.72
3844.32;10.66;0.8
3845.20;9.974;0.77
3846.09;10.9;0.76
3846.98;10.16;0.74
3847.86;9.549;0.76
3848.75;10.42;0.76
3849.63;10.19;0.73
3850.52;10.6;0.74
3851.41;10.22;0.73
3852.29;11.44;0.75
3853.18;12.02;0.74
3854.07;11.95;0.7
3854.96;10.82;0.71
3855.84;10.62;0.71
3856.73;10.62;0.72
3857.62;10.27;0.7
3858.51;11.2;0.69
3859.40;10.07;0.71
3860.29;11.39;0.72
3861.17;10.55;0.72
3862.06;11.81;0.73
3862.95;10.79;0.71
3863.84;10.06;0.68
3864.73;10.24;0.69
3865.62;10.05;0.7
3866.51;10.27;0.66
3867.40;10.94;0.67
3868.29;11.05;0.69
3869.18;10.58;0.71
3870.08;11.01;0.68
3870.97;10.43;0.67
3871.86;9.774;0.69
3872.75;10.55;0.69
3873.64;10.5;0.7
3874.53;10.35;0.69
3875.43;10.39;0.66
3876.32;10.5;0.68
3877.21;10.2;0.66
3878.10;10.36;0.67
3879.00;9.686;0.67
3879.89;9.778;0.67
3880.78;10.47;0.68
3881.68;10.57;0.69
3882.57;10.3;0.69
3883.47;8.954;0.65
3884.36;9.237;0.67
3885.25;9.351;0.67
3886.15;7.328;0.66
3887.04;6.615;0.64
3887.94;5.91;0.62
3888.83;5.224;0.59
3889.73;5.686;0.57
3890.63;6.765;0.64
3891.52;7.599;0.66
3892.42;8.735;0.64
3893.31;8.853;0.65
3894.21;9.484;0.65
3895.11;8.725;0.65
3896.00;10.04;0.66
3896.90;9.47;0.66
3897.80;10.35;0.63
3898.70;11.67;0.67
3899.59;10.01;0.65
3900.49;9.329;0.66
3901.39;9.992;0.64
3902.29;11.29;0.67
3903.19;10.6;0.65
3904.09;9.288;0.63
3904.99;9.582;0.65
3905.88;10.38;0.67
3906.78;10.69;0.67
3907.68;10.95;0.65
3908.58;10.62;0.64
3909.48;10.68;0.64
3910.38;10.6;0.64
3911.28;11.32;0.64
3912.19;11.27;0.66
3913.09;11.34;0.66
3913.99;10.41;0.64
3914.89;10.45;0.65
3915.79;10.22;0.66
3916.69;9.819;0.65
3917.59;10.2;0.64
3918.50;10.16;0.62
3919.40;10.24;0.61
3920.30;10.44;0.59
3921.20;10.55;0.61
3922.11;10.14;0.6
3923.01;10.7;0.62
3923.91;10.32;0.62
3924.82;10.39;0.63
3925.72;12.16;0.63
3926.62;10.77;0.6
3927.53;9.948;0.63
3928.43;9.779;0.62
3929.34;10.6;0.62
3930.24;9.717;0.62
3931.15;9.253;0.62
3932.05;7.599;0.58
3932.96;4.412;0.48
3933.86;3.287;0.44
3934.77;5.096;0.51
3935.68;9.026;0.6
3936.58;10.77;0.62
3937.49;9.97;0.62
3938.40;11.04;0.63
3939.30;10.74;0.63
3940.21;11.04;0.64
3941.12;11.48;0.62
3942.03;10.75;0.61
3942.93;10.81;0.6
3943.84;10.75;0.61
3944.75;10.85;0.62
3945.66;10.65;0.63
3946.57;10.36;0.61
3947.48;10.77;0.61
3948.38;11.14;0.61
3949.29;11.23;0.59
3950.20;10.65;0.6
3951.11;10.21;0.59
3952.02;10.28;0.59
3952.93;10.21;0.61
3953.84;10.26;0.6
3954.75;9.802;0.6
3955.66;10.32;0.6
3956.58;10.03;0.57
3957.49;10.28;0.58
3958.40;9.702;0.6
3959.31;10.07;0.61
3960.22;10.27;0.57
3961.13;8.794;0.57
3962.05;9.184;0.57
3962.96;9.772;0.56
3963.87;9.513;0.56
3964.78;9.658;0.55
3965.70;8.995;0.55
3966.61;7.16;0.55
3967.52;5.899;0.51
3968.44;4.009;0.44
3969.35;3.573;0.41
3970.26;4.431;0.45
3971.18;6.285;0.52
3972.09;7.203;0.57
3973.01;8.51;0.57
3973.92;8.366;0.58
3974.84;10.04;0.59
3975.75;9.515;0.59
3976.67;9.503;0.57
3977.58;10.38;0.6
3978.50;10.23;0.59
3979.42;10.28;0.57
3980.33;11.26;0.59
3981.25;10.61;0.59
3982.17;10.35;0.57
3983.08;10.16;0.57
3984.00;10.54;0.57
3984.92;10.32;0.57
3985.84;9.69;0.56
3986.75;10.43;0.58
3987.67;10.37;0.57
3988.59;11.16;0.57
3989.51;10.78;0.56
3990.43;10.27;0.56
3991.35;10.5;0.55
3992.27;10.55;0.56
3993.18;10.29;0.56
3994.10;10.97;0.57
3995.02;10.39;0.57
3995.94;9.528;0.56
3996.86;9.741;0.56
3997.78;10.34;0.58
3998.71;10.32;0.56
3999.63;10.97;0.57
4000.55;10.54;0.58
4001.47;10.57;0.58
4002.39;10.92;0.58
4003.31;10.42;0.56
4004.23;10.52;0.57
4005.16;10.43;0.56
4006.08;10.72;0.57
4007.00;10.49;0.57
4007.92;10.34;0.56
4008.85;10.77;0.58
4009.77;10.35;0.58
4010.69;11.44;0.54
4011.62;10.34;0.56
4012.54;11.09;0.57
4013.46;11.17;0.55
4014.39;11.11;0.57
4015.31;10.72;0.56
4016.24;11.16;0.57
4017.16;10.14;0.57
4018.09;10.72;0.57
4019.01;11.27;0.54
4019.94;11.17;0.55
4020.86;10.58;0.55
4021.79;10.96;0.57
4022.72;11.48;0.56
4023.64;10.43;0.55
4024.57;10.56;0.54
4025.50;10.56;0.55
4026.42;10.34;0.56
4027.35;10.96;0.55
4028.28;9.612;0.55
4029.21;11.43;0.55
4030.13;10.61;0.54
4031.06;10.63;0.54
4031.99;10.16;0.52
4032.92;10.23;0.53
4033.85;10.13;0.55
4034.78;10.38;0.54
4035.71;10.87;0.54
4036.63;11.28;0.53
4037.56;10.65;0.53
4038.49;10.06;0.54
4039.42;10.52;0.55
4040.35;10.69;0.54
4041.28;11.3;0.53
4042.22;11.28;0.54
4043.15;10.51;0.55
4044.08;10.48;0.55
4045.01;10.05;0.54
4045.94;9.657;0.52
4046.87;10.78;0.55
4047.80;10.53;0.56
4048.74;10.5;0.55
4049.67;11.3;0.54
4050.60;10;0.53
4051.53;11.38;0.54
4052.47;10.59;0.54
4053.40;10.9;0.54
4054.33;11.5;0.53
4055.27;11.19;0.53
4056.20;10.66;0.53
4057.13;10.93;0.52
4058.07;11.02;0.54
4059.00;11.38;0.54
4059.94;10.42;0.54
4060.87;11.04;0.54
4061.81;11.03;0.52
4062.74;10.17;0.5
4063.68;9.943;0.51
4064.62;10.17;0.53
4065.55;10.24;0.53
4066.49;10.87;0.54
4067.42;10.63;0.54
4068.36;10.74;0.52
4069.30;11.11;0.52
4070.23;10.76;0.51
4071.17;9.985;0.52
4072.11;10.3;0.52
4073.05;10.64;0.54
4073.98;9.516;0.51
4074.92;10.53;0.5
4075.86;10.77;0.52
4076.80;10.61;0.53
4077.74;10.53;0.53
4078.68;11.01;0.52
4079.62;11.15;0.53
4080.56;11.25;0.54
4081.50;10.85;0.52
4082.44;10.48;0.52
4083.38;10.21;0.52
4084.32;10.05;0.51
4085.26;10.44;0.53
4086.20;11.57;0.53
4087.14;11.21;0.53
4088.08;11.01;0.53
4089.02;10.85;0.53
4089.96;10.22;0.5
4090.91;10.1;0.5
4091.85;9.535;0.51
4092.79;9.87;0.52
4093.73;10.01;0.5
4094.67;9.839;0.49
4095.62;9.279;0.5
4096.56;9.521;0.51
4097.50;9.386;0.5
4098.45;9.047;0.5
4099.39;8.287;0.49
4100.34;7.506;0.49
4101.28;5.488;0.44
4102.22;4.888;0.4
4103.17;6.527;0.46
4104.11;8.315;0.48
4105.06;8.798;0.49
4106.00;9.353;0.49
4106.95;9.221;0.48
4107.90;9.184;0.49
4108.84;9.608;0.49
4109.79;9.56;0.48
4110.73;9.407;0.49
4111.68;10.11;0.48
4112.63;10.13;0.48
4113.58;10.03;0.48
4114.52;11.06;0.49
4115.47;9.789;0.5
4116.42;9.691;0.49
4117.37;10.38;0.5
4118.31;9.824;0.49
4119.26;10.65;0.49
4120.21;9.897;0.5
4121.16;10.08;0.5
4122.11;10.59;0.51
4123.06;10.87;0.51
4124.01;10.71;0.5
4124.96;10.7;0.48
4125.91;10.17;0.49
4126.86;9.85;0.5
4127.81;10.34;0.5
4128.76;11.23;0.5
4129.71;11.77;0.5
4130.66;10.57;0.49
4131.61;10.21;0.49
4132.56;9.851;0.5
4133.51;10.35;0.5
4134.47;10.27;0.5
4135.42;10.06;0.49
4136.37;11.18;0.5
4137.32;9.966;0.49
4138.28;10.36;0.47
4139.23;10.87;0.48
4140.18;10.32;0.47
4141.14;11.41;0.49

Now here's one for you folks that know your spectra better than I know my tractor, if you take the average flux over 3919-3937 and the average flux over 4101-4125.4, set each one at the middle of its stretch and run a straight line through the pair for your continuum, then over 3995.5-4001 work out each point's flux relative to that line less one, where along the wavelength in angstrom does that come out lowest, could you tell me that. 3995.94 angstrom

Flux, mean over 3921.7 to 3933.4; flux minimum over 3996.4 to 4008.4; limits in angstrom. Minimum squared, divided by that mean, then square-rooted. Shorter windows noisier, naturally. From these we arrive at 3.13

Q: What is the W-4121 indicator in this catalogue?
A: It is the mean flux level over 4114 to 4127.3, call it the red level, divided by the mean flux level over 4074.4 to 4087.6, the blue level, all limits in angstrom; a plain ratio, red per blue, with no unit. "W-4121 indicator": 0.96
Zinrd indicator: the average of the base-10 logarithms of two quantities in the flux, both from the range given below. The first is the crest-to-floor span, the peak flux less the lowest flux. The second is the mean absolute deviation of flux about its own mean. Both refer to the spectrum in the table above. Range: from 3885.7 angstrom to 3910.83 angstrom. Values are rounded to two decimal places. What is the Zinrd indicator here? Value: 0.48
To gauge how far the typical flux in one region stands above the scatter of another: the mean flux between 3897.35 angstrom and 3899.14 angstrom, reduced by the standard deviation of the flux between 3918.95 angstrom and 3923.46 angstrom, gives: 10.8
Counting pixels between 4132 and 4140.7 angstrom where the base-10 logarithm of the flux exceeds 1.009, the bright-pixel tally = 6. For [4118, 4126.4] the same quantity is 5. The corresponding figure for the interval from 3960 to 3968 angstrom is 1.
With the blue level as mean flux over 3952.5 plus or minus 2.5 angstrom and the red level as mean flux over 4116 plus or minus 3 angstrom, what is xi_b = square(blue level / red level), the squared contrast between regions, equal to 1.02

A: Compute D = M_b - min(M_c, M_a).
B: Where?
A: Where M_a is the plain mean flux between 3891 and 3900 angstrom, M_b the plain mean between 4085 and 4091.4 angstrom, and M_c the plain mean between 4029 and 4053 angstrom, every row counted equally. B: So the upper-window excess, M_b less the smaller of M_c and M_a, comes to 1.3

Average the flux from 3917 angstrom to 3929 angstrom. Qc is 10.4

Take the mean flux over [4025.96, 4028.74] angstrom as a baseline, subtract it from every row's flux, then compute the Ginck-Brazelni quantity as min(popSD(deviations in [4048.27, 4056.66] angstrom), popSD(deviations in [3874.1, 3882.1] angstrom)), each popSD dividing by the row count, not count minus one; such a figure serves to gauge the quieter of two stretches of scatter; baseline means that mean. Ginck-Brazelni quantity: 0.30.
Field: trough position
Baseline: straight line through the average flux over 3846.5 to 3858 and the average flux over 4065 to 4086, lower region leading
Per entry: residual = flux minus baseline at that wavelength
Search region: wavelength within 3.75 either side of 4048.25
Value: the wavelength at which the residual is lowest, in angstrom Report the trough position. 4045.94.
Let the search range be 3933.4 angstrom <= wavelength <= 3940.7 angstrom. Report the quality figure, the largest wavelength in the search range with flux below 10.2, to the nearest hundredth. 3937.49 angstrom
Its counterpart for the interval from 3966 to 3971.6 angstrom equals 3971.18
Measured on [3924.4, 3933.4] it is 3932.96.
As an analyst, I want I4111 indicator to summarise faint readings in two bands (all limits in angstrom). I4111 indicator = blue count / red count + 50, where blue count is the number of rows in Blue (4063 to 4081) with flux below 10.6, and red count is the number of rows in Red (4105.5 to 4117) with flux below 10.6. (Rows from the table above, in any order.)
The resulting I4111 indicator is 50.7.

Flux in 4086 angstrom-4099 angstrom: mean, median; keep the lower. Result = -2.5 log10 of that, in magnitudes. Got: -2.49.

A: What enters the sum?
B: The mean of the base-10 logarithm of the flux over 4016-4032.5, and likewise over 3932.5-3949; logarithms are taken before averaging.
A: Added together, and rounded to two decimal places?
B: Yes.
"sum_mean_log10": 1.99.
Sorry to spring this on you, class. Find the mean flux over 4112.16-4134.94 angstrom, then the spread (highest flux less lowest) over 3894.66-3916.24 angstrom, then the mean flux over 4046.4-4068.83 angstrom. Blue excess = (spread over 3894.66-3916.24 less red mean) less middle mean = -18.2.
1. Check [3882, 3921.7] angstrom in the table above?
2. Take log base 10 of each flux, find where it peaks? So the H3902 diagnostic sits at 3898.70 angstrom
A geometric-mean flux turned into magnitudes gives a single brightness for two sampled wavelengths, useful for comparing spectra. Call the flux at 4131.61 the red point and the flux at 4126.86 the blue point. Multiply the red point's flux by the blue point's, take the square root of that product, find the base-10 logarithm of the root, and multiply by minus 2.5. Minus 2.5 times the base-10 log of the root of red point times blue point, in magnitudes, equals -2.50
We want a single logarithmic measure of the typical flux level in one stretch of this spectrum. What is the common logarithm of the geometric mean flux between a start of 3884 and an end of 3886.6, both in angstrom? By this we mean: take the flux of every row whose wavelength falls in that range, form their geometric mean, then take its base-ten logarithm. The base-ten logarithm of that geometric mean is 0.93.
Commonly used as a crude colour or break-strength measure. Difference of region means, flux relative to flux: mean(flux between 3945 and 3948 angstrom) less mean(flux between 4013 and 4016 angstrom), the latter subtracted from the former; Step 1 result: -0.4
